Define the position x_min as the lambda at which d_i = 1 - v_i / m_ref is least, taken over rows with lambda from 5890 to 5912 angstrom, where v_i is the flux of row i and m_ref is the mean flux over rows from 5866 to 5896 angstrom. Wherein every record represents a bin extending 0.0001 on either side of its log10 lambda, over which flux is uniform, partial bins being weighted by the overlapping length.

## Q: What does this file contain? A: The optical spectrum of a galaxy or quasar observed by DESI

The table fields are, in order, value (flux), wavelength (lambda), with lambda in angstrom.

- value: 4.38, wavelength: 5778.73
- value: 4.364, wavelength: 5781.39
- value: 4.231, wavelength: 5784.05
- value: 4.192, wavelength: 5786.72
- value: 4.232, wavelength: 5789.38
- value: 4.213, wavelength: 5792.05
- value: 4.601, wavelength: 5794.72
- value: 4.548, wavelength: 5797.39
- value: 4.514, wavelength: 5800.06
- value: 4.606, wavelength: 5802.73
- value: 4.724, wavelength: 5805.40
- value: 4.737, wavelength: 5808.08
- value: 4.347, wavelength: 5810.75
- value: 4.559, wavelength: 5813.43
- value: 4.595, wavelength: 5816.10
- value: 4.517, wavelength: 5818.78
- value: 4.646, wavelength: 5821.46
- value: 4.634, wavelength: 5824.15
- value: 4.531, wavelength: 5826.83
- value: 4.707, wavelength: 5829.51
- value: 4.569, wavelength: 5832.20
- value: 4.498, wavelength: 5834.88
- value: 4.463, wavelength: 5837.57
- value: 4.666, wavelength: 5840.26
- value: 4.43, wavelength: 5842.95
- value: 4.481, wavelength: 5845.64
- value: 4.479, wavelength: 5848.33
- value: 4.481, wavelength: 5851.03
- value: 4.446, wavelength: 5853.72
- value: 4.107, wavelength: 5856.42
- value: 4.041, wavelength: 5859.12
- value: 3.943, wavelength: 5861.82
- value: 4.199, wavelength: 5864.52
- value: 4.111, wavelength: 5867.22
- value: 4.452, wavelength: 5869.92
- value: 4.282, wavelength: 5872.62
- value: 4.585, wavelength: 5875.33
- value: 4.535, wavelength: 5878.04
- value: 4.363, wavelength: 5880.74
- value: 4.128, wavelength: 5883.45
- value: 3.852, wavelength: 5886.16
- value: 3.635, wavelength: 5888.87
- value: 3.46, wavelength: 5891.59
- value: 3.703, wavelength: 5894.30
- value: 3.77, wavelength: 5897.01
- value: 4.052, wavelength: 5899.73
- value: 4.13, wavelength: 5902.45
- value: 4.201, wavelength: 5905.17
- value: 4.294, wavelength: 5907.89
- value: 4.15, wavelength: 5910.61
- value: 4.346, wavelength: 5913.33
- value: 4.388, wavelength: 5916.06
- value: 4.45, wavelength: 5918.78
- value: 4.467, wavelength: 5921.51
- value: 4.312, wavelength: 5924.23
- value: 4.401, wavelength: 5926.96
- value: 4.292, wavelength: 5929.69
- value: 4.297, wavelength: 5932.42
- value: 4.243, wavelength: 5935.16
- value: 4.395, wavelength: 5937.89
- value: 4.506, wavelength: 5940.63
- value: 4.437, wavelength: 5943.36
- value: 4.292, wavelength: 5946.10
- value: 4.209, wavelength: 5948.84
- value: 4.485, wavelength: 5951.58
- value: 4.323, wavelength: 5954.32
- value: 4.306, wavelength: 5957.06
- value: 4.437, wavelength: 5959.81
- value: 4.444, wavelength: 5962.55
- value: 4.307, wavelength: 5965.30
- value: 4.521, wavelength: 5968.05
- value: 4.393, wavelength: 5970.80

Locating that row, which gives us 5907.89 angstrom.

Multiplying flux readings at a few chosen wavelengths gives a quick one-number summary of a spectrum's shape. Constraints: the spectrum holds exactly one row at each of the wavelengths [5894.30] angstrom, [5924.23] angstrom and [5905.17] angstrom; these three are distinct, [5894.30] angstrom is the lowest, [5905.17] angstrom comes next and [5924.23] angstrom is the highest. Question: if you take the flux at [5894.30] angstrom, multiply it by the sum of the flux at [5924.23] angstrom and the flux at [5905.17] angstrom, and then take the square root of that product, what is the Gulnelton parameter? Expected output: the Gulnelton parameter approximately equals 5.61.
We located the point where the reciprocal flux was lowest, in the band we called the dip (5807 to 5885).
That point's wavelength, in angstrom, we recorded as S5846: 5808.08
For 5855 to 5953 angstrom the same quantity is 5875.33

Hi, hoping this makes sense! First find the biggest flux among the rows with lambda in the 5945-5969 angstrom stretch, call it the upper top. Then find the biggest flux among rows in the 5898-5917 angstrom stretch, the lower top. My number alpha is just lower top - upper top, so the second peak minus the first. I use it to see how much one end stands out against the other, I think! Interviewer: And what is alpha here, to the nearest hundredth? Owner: -0.13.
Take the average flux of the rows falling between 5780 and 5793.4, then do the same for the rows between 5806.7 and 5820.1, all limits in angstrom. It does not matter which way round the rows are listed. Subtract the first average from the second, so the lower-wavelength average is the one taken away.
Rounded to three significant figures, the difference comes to 0.305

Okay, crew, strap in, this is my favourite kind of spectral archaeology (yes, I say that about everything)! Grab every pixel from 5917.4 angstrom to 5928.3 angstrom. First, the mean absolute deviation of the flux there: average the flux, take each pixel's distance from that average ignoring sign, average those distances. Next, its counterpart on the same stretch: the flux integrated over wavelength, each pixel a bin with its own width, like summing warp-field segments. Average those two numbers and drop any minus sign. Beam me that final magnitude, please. 24.1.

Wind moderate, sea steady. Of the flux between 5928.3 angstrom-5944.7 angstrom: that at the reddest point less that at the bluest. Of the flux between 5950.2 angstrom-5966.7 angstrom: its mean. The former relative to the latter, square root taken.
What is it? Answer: 0.18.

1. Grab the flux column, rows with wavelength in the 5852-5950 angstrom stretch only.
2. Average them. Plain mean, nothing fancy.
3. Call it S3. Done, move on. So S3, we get 4.21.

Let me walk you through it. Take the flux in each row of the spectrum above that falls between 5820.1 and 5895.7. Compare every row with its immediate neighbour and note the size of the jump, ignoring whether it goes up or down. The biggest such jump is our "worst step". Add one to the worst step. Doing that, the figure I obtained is 1.34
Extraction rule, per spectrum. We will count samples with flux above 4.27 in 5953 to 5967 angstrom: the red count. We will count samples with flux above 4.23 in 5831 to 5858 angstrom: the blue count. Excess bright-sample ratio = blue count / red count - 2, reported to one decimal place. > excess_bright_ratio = -0.2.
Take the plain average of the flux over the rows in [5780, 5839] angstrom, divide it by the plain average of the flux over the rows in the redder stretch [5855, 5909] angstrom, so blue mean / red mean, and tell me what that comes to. 1.10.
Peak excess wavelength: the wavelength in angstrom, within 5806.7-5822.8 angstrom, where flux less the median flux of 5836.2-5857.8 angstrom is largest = 5808.08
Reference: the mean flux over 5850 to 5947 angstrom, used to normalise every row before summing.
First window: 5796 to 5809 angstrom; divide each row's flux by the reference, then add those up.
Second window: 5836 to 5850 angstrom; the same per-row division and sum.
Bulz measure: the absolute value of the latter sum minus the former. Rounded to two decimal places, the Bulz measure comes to 0.14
